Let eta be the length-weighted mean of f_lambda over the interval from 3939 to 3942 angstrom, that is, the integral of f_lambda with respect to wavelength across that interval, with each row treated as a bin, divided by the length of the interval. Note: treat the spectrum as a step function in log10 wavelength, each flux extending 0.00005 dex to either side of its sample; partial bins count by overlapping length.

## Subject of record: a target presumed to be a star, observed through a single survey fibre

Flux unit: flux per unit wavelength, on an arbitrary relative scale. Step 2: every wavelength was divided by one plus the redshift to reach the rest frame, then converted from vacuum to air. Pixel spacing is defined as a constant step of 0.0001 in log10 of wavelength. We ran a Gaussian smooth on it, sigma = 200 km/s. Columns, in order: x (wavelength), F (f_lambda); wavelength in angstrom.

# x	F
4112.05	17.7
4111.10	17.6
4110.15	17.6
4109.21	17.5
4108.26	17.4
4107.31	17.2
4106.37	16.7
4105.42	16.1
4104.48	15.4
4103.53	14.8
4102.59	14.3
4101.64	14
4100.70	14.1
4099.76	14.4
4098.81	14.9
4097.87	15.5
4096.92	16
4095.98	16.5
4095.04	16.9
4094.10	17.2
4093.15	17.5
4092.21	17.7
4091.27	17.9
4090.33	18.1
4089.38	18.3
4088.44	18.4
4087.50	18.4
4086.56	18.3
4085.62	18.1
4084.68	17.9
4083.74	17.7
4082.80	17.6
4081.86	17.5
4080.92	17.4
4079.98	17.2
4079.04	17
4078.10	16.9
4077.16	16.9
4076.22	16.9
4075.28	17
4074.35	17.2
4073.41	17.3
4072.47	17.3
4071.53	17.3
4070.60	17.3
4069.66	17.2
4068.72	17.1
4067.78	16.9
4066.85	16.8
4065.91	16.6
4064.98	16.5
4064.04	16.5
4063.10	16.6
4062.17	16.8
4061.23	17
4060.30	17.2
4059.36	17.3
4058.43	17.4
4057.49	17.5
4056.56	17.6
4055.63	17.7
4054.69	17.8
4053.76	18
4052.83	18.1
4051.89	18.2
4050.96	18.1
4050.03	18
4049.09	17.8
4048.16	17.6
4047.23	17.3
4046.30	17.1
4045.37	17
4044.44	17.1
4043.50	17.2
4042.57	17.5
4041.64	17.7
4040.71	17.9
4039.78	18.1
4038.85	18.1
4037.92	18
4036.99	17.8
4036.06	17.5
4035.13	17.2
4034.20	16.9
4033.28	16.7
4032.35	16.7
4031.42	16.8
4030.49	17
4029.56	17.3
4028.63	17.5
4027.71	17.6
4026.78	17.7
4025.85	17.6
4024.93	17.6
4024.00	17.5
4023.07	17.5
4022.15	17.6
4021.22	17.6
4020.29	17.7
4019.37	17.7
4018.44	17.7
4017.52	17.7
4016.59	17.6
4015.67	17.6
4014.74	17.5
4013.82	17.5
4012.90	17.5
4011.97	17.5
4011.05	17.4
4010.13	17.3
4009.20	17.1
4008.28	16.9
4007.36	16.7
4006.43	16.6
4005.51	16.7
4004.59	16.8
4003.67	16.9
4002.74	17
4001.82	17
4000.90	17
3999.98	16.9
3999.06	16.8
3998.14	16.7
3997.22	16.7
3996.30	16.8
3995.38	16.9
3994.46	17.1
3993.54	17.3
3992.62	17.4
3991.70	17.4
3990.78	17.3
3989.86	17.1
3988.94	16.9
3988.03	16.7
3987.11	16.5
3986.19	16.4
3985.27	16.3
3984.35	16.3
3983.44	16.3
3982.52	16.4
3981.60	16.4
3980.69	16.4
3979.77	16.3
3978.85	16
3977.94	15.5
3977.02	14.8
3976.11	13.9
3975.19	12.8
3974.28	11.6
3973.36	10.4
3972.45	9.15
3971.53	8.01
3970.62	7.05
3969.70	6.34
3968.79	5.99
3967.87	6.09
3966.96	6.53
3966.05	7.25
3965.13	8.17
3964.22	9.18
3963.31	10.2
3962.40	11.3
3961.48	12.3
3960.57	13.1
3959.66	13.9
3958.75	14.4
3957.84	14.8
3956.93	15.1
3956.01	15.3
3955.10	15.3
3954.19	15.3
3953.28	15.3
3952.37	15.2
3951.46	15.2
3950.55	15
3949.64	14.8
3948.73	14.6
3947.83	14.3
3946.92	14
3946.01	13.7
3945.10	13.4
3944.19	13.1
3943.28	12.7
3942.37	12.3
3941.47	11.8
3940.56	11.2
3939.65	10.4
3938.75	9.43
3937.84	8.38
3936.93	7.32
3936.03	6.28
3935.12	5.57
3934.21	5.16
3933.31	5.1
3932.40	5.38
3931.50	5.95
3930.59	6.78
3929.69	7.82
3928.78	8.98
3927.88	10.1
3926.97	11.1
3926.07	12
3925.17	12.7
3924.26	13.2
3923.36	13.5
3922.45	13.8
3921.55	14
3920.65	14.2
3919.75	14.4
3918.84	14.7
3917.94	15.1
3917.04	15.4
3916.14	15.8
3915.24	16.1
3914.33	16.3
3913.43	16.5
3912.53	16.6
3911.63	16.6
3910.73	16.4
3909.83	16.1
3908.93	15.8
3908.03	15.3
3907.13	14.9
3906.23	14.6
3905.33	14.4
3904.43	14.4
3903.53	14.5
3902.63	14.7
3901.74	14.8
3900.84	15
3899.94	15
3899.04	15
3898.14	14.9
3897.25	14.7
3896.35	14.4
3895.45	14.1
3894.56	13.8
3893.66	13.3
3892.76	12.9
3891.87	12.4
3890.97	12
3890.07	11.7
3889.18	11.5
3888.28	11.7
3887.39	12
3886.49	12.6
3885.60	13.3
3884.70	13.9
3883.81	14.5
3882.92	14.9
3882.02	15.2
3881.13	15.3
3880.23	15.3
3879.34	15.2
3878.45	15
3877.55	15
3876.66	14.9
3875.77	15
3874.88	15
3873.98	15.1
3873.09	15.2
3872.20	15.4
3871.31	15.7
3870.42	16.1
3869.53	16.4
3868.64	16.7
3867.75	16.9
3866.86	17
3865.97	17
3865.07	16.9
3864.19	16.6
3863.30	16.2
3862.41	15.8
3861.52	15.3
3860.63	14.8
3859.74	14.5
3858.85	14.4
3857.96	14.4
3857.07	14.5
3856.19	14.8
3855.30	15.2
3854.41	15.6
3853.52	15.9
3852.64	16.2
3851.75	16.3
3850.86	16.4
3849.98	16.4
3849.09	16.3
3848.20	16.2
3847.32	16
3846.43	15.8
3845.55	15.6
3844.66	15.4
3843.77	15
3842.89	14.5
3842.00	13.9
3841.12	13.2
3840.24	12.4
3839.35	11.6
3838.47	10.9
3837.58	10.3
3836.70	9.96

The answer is 11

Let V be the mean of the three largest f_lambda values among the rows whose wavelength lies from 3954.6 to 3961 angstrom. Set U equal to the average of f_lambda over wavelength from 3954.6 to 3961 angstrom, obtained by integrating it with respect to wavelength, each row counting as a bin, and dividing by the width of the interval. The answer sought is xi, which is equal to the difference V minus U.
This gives 0.7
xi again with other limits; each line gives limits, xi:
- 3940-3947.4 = 1.0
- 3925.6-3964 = 3.8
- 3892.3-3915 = 1.6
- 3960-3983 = 5.1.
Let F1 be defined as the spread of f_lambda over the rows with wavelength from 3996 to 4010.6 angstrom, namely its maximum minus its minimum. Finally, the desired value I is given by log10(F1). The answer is -0.2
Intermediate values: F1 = 0.7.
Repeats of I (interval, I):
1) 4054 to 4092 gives 0.3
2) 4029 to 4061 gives 0.2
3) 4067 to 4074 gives -0.4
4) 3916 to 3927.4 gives 0.7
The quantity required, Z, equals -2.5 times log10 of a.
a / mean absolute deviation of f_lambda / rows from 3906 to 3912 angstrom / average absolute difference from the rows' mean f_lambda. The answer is 0.5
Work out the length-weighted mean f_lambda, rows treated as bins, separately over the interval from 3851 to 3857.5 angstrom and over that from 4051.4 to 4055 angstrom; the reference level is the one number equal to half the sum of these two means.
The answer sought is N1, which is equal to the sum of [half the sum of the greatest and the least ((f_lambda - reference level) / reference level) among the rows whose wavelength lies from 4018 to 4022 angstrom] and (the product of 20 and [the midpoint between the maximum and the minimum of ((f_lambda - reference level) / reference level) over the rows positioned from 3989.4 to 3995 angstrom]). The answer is 0.59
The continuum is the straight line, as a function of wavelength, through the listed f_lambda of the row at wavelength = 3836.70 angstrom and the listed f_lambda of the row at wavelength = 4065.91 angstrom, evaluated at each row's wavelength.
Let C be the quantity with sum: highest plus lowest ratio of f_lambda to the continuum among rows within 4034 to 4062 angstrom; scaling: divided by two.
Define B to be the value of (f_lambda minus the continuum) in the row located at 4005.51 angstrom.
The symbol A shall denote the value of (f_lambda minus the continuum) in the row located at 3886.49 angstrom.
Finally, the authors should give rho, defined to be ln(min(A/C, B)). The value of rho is 0.1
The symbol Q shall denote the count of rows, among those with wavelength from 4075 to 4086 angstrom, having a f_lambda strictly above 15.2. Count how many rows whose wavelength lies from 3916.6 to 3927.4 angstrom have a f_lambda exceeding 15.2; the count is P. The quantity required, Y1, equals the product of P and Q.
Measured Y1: 12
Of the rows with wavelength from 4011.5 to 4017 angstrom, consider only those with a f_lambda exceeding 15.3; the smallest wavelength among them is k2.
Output 4011.97 angstrom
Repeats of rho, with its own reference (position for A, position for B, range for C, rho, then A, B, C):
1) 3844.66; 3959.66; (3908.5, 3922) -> -1.0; 5.2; 0.4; 1.25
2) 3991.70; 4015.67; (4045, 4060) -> 0.9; 2.9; 2.5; 1.09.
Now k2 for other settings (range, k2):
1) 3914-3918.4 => 3914.33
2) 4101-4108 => 4104.48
